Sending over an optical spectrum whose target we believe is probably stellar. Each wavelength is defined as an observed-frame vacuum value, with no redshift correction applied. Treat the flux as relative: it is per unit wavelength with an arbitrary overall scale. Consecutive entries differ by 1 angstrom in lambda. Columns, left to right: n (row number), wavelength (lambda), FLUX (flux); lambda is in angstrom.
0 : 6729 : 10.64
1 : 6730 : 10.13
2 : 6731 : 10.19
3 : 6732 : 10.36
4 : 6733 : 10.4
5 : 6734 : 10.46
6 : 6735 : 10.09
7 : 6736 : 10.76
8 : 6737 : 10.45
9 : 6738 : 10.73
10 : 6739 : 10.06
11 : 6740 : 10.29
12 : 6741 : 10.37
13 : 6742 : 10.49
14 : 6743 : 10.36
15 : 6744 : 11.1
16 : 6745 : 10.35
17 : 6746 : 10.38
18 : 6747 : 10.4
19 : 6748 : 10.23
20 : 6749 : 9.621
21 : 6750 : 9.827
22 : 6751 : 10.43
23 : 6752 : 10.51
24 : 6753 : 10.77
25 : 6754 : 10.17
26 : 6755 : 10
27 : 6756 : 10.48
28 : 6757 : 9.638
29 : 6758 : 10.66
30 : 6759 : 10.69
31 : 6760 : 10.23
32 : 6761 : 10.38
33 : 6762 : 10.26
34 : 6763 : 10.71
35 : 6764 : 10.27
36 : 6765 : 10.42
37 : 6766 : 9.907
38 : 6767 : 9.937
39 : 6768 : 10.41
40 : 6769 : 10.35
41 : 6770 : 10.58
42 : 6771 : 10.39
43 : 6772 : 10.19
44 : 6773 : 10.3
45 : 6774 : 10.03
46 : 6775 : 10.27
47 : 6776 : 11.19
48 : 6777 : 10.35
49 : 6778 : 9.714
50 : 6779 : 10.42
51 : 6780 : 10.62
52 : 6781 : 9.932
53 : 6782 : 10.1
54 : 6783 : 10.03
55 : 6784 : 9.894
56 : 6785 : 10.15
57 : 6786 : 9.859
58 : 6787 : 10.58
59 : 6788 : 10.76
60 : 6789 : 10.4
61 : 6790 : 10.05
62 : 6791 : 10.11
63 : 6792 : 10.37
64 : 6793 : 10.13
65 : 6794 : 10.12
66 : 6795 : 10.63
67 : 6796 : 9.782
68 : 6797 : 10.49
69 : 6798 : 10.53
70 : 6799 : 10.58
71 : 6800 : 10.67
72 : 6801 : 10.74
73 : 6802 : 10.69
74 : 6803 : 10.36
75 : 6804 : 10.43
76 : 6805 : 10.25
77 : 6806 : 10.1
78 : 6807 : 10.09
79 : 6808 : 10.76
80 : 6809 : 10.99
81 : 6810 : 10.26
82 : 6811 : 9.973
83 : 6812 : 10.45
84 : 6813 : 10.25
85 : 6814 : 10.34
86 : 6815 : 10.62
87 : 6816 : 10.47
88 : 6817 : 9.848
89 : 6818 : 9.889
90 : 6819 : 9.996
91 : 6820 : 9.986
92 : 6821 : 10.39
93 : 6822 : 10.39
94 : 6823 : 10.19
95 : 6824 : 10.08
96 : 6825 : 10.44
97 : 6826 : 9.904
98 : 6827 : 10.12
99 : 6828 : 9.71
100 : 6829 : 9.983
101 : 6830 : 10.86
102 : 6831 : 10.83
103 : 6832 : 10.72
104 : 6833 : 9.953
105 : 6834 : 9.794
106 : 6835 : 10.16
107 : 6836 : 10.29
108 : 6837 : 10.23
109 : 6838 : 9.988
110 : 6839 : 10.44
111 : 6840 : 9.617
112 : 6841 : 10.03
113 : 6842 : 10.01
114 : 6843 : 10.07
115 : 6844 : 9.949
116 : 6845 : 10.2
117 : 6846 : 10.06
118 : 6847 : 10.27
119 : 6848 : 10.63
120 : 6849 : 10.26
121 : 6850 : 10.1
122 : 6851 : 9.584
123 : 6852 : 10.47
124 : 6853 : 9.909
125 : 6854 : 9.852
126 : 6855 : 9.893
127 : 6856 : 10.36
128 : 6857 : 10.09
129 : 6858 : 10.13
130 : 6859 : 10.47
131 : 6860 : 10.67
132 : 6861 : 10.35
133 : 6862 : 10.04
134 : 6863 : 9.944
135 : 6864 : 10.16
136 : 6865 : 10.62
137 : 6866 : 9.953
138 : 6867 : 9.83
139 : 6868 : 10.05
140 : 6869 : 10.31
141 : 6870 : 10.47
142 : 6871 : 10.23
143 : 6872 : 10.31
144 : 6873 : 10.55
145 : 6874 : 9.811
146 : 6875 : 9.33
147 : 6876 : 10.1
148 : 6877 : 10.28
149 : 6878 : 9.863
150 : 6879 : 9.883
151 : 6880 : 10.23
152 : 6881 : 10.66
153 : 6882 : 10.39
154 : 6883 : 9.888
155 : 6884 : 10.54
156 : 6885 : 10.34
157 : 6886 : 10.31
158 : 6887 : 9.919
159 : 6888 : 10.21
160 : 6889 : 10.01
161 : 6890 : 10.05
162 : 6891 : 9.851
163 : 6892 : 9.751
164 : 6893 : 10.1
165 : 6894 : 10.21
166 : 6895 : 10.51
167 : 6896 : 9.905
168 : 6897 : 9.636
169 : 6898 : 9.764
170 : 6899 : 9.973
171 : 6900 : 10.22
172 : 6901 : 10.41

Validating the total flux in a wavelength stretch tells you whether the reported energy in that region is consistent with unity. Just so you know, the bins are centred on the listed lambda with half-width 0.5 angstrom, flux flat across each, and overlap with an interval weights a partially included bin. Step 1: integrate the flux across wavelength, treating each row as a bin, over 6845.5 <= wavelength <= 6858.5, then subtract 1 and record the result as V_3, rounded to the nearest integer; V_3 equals 131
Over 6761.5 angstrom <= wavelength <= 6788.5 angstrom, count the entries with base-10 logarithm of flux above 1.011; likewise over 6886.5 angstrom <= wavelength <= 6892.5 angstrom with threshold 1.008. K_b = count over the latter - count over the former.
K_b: -15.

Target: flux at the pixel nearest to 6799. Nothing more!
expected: 10.58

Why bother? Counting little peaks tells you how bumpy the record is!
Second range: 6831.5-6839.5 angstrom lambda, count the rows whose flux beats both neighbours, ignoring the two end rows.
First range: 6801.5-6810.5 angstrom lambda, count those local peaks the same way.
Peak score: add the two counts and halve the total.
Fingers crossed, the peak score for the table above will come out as 1.5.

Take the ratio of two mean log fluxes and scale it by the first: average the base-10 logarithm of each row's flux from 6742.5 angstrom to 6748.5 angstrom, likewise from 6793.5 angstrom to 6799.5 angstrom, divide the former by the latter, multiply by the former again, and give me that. 1.02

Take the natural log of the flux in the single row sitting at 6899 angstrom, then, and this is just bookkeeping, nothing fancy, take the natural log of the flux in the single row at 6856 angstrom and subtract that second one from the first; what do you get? -0.038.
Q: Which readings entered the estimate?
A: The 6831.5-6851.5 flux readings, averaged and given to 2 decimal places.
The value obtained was 10.12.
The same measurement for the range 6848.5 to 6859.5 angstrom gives 10.10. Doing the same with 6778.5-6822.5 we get 10.31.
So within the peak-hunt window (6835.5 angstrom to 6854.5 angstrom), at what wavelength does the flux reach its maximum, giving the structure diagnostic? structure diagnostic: 6848 angstrom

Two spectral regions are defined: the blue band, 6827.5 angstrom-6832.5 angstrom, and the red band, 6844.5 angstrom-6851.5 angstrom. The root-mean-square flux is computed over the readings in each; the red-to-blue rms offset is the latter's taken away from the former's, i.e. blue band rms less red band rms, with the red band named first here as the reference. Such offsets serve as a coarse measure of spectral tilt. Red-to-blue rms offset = 0.3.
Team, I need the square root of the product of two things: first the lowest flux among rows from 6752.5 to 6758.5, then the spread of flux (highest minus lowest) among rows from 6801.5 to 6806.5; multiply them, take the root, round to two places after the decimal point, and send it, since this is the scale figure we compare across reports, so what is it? 2.38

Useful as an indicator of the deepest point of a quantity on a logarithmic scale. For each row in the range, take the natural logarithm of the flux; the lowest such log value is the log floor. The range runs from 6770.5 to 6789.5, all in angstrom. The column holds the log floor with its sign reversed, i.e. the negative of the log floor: -2.27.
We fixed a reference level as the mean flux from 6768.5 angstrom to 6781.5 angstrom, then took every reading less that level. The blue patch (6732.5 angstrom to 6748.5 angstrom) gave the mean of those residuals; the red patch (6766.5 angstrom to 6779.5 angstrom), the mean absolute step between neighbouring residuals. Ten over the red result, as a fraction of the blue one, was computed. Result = 249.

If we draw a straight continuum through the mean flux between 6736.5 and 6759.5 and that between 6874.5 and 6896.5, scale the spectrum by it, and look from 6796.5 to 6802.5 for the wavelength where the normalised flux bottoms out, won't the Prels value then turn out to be 6797 angstrom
